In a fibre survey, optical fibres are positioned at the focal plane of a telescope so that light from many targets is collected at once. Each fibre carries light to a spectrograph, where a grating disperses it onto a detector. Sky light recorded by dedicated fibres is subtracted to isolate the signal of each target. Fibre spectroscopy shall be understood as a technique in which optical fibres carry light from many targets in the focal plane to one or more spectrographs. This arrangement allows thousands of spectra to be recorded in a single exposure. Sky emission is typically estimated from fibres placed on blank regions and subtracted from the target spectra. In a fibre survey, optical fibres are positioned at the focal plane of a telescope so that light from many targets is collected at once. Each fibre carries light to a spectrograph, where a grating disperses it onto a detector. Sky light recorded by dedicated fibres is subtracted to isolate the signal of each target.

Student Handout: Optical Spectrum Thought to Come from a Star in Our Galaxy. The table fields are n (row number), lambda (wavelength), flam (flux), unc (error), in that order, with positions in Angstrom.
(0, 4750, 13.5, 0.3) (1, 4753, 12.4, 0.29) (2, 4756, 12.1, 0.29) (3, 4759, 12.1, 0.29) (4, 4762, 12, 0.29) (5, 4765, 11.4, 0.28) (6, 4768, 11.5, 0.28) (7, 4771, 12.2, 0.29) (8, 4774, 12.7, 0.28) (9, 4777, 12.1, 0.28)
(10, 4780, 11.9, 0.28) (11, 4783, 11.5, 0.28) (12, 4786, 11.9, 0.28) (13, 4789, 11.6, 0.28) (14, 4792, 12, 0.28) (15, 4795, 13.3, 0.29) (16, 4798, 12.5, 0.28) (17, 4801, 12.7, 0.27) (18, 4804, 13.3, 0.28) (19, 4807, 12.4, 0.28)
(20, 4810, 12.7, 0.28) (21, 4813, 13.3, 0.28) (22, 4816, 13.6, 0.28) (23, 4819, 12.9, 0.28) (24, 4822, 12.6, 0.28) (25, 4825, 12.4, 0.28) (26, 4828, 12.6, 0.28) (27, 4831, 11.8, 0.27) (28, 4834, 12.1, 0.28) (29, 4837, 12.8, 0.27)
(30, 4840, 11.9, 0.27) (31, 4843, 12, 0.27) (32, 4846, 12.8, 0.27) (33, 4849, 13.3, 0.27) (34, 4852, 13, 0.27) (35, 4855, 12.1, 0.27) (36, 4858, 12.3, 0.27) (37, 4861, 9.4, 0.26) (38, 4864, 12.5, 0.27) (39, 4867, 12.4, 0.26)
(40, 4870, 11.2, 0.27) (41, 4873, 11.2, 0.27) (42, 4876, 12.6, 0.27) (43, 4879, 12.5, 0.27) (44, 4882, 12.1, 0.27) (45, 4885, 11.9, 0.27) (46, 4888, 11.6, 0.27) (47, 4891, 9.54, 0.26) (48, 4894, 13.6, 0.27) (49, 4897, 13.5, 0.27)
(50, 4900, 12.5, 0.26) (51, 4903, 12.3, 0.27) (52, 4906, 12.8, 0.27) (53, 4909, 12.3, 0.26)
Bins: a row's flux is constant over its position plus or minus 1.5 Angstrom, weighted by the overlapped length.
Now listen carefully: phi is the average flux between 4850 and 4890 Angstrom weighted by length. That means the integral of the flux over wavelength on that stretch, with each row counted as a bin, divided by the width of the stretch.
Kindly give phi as 11.9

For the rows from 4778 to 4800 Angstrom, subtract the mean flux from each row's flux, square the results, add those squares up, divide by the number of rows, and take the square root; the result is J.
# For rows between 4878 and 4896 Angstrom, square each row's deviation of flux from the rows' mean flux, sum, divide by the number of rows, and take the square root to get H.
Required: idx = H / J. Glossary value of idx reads 2.1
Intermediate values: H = 1.22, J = 0.6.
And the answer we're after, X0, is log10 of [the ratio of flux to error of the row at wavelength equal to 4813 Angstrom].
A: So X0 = 1.68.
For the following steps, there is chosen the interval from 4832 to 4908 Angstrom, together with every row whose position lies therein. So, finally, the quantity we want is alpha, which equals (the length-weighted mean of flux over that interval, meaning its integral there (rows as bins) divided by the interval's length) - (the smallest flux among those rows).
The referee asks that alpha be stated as 2.76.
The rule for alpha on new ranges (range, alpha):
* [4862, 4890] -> 0.71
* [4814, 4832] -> 0.89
